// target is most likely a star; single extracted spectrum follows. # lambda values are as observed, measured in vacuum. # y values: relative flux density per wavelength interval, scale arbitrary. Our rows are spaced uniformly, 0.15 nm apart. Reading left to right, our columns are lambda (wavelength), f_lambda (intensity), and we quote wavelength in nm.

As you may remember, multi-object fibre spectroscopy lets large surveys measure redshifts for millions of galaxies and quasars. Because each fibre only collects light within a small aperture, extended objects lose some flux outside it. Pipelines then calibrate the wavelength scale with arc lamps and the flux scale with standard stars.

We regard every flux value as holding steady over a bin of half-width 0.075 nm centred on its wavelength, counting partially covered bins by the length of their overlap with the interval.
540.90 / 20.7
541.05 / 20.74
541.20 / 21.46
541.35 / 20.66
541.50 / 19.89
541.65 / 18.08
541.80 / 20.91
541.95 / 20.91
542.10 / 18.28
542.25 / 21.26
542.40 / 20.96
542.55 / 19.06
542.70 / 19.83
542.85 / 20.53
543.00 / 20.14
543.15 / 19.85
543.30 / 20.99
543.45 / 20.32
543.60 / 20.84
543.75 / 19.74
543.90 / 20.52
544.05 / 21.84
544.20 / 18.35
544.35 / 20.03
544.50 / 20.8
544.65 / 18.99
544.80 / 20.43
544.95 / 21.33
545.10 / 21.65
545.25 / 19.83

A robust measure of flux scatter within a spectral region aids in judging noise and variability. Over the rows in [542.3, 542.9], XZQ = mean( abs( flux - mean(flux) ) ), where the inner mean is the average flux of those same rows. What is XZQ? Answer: 0.65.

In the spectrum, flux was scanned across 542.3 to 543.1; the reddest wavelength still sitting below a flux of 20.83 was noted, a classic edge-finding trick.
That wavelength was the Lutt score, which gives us 543.00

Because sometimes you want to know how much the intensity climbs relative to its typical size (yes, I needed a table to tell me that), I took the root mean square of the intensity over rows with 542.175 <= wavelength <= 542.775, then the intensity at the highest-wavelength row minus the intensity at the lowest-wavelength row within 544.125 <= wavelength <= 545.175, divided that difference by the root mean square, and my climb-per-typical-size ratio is 0.16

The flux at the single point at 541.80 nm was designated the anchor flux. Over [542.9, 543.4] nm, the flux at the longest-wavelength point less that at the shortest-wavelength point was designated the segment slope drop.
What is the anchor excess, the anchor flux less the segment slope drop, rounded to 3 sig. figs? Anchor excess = 20.1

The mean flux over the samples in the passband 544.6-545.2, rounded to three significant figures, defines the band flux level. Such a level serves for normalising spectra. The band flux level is 20.6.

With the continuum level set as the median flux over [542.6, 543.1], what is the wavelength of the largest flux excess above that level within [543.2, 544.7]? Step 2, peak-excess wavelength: 544.05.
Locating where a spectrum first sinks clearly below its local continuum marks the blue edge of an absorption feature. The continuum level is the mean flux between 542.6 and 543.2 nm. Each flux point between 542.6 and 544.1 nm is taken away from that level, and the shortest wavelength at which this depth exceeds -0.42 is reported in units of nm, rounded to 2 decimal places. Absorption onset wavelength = 542.70 nm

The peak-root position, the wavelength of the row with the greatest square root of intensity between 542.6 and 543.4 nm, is 543.30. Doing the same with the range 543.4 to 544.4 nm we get 544.05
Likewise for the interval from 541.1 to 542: 541.20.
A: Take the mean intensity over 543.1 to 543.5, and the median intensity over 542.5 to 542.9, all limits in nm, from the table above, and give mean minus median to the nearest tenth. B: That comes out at 0.6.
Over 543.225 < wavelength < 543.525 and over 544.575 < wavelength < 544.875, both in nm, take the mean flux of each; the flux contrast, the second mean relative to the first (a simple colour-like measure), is 0.95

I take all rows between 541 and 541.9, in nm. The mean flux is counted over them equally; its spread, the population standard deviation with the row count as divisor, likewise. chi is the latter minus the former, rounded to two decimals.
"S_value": -19.20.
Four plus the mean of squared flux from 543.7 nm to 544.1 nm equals 433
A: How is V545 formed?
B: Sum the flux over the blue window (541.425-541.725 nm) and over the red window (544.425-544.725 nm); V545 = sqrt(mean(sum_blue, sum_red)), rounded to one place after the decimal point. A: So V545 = 6.2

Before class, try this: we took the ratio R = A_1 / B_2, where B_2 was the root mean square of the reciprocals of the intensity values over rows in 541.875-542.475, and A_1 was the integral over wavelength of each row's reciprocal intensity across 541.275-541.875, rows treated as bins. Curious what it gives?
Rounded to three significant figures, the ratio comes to 0.613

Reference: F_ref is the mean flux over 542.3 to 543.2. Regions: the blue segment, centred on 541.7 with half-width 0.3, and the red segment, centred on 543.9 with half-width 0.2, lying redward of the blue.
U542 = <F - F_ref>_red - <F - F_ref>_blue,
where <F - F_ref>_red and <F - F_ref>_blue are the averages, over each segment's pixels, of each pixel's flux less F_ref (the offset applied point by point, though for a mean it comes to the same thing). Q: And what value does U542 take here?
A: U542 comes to 0.75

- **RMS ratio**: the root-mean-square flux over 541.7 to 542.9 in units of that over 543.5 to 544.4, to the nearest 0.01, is 1.00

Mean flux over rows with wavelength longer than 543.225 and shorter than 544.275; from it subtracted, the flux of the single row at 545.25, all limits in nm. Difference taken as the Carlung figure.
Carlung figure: 0.5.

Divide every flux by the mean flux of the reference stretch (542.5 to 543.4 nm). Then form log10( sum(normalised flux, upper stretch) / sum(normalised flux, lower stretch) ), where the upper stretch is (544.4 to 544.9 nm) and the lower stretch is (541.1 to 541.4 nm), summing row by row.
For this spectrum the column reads 0.2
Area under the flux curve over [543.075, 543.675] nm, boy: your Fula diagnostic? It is 12.3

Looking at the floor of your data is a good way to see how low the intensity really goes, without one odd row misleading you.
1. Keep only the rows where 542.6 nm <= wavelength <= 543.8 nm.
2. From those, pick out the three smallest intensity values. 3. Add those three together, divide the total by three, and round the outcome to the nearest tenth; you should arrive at 19.8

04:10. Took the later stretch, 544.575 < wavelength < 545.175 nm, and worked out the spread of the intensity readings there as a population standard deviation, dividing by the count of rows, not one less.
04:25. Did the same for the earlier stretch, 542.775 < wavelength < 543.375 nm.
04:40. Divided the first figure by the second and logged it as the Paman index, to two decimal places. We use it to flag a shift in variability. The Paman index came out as 2.41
